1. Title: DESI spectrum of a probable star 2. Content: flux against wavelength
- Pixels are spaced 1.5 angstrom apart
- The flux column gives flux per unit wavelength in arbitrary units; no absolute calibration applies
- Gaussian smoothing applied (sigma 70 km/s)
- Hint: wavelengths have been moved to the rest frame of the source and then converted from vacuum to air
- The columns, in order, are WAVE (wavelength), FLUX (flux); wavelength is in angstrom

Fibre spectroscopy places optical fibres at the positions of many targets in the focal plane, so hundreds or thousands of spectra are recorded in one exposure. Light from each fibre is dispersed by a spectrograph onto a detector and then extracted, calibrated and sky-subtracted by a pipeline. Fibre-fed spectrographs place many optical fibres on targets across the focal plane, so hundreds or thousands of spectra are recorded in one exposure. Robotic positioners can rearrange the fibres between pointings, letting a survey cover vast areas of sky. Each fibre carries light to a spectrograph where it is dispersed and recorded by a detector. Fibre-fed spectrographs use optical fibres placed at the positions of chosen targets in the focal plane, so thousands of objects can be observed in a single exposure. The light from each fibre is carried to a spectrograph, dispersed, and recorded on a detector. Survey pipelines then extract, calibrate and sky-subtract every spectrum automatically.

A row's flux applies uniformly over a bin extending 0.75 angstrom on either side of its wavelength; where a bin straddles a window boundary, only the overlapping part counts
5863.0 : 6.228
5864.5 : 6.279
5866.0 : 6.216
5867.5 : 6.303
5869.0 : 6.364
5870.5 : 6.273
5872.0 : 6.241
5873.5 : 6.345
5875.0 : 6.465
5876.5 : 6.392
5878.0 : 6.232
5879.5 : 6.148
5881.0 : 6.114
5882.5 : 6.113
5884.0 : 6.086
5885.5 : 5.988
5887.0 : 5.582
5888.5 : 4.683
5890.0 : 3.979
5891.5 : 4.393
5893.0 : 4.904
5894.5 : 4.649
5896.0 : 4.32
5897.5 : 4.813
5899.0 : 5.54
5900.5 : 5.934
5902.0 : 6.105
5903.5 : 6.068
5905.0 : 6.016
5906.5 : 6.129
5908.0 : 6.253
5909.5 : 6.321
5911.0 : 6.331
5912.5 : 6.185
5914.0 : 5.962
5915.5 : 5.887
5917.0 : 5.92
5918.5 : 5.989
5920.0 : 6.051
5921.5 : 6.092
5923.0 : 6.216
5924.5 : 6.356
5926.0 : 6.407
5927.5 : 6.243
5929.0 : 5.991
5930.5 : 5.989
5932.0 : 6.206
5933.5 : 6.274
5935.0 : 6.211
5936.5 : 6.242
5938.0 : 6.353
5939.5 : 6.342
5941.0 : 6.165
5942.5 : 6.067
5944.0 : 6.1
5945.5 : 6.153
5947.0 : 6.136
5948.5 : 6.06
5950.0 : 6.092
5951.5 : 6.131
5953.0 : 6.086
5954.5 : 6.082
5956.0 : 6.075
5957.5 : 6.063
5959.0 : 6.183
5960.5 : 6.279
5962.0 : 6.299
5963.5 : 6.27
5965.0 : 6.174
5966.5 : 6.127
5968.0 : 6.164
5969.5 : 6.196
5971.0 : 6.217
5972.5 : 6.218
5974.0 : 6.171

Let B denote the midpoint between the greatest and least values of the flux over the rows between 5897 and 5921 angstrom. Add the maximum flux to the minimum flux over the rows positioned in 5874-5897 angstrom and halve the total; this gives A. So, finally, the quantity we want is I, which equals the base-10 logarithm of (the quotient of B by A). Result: 0.03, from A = 5.22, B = 5.57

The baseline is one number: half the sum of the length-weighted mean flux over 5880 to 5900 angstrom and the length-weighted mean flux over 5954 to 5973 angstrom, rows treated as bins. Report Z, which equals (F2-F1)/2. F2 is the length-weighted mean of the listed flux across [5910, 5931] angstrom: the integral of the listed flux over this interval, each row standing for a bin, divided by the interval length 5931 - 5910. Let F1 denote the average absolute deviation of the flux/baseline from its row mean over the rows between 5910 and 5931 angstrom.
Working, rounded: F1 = 0.026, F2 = 6.12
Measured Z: 3.05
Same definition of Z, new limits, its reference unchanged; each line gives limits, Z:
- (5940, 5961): 3.06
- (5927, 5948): 3.08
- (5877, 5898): 2.59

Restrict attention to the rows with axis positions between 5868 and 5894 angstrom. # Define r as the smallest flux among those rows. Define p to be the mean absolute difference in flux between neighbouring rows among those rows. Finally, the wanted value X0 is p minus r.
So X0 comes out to -3.7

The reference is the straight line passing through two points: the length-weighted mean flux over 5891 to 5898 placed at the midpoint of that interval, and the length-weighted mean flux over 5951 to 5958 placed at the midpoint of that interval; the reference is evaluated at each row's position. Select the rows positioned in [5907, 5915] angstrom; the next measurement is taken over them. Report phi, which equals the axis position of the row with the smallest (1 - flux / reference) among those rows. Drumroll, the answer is 5909.5 angstrom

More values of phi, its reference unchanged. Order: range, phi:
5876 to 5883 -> 5876.5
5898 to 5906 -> 5902.0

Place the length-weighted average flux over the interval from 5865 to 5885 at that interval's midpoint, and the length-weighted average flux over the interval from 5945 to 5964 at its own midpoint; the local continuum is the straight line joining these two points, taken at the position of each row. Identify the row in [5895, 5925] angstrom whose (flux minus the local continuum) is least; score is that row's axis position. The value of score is 5896.0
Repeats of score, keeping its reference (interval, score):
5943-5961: 5948.5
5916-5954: 5917.0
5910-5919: 5915.5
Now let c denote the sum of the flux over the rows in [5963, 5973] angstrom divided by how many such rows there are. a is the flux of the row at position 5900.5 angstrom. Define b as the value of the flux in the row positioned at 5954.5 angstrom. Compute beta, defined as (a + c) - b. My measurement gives 6.05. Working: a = 5.934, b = 6.082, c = 6.20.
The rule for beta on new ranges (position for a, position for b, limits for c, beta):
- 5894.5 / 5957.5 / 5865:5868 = 4.85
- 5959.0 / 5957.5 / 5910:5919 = 6.17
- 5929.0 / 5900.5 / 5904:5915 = 6.23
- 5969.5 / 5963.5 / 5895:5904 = 5.39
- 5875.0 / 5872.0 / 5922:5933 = 6.43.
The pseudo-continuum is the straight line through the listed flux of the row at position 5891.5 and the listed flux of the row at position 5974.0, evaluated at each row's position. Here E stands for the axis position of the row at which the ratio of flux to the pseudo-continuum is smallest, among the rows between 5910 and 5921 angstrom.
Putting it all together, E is 5917.0 angstrom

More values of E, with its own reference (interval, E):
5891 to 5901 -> 5896.0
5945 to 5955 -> 5954.5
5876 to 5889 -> 5888.5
